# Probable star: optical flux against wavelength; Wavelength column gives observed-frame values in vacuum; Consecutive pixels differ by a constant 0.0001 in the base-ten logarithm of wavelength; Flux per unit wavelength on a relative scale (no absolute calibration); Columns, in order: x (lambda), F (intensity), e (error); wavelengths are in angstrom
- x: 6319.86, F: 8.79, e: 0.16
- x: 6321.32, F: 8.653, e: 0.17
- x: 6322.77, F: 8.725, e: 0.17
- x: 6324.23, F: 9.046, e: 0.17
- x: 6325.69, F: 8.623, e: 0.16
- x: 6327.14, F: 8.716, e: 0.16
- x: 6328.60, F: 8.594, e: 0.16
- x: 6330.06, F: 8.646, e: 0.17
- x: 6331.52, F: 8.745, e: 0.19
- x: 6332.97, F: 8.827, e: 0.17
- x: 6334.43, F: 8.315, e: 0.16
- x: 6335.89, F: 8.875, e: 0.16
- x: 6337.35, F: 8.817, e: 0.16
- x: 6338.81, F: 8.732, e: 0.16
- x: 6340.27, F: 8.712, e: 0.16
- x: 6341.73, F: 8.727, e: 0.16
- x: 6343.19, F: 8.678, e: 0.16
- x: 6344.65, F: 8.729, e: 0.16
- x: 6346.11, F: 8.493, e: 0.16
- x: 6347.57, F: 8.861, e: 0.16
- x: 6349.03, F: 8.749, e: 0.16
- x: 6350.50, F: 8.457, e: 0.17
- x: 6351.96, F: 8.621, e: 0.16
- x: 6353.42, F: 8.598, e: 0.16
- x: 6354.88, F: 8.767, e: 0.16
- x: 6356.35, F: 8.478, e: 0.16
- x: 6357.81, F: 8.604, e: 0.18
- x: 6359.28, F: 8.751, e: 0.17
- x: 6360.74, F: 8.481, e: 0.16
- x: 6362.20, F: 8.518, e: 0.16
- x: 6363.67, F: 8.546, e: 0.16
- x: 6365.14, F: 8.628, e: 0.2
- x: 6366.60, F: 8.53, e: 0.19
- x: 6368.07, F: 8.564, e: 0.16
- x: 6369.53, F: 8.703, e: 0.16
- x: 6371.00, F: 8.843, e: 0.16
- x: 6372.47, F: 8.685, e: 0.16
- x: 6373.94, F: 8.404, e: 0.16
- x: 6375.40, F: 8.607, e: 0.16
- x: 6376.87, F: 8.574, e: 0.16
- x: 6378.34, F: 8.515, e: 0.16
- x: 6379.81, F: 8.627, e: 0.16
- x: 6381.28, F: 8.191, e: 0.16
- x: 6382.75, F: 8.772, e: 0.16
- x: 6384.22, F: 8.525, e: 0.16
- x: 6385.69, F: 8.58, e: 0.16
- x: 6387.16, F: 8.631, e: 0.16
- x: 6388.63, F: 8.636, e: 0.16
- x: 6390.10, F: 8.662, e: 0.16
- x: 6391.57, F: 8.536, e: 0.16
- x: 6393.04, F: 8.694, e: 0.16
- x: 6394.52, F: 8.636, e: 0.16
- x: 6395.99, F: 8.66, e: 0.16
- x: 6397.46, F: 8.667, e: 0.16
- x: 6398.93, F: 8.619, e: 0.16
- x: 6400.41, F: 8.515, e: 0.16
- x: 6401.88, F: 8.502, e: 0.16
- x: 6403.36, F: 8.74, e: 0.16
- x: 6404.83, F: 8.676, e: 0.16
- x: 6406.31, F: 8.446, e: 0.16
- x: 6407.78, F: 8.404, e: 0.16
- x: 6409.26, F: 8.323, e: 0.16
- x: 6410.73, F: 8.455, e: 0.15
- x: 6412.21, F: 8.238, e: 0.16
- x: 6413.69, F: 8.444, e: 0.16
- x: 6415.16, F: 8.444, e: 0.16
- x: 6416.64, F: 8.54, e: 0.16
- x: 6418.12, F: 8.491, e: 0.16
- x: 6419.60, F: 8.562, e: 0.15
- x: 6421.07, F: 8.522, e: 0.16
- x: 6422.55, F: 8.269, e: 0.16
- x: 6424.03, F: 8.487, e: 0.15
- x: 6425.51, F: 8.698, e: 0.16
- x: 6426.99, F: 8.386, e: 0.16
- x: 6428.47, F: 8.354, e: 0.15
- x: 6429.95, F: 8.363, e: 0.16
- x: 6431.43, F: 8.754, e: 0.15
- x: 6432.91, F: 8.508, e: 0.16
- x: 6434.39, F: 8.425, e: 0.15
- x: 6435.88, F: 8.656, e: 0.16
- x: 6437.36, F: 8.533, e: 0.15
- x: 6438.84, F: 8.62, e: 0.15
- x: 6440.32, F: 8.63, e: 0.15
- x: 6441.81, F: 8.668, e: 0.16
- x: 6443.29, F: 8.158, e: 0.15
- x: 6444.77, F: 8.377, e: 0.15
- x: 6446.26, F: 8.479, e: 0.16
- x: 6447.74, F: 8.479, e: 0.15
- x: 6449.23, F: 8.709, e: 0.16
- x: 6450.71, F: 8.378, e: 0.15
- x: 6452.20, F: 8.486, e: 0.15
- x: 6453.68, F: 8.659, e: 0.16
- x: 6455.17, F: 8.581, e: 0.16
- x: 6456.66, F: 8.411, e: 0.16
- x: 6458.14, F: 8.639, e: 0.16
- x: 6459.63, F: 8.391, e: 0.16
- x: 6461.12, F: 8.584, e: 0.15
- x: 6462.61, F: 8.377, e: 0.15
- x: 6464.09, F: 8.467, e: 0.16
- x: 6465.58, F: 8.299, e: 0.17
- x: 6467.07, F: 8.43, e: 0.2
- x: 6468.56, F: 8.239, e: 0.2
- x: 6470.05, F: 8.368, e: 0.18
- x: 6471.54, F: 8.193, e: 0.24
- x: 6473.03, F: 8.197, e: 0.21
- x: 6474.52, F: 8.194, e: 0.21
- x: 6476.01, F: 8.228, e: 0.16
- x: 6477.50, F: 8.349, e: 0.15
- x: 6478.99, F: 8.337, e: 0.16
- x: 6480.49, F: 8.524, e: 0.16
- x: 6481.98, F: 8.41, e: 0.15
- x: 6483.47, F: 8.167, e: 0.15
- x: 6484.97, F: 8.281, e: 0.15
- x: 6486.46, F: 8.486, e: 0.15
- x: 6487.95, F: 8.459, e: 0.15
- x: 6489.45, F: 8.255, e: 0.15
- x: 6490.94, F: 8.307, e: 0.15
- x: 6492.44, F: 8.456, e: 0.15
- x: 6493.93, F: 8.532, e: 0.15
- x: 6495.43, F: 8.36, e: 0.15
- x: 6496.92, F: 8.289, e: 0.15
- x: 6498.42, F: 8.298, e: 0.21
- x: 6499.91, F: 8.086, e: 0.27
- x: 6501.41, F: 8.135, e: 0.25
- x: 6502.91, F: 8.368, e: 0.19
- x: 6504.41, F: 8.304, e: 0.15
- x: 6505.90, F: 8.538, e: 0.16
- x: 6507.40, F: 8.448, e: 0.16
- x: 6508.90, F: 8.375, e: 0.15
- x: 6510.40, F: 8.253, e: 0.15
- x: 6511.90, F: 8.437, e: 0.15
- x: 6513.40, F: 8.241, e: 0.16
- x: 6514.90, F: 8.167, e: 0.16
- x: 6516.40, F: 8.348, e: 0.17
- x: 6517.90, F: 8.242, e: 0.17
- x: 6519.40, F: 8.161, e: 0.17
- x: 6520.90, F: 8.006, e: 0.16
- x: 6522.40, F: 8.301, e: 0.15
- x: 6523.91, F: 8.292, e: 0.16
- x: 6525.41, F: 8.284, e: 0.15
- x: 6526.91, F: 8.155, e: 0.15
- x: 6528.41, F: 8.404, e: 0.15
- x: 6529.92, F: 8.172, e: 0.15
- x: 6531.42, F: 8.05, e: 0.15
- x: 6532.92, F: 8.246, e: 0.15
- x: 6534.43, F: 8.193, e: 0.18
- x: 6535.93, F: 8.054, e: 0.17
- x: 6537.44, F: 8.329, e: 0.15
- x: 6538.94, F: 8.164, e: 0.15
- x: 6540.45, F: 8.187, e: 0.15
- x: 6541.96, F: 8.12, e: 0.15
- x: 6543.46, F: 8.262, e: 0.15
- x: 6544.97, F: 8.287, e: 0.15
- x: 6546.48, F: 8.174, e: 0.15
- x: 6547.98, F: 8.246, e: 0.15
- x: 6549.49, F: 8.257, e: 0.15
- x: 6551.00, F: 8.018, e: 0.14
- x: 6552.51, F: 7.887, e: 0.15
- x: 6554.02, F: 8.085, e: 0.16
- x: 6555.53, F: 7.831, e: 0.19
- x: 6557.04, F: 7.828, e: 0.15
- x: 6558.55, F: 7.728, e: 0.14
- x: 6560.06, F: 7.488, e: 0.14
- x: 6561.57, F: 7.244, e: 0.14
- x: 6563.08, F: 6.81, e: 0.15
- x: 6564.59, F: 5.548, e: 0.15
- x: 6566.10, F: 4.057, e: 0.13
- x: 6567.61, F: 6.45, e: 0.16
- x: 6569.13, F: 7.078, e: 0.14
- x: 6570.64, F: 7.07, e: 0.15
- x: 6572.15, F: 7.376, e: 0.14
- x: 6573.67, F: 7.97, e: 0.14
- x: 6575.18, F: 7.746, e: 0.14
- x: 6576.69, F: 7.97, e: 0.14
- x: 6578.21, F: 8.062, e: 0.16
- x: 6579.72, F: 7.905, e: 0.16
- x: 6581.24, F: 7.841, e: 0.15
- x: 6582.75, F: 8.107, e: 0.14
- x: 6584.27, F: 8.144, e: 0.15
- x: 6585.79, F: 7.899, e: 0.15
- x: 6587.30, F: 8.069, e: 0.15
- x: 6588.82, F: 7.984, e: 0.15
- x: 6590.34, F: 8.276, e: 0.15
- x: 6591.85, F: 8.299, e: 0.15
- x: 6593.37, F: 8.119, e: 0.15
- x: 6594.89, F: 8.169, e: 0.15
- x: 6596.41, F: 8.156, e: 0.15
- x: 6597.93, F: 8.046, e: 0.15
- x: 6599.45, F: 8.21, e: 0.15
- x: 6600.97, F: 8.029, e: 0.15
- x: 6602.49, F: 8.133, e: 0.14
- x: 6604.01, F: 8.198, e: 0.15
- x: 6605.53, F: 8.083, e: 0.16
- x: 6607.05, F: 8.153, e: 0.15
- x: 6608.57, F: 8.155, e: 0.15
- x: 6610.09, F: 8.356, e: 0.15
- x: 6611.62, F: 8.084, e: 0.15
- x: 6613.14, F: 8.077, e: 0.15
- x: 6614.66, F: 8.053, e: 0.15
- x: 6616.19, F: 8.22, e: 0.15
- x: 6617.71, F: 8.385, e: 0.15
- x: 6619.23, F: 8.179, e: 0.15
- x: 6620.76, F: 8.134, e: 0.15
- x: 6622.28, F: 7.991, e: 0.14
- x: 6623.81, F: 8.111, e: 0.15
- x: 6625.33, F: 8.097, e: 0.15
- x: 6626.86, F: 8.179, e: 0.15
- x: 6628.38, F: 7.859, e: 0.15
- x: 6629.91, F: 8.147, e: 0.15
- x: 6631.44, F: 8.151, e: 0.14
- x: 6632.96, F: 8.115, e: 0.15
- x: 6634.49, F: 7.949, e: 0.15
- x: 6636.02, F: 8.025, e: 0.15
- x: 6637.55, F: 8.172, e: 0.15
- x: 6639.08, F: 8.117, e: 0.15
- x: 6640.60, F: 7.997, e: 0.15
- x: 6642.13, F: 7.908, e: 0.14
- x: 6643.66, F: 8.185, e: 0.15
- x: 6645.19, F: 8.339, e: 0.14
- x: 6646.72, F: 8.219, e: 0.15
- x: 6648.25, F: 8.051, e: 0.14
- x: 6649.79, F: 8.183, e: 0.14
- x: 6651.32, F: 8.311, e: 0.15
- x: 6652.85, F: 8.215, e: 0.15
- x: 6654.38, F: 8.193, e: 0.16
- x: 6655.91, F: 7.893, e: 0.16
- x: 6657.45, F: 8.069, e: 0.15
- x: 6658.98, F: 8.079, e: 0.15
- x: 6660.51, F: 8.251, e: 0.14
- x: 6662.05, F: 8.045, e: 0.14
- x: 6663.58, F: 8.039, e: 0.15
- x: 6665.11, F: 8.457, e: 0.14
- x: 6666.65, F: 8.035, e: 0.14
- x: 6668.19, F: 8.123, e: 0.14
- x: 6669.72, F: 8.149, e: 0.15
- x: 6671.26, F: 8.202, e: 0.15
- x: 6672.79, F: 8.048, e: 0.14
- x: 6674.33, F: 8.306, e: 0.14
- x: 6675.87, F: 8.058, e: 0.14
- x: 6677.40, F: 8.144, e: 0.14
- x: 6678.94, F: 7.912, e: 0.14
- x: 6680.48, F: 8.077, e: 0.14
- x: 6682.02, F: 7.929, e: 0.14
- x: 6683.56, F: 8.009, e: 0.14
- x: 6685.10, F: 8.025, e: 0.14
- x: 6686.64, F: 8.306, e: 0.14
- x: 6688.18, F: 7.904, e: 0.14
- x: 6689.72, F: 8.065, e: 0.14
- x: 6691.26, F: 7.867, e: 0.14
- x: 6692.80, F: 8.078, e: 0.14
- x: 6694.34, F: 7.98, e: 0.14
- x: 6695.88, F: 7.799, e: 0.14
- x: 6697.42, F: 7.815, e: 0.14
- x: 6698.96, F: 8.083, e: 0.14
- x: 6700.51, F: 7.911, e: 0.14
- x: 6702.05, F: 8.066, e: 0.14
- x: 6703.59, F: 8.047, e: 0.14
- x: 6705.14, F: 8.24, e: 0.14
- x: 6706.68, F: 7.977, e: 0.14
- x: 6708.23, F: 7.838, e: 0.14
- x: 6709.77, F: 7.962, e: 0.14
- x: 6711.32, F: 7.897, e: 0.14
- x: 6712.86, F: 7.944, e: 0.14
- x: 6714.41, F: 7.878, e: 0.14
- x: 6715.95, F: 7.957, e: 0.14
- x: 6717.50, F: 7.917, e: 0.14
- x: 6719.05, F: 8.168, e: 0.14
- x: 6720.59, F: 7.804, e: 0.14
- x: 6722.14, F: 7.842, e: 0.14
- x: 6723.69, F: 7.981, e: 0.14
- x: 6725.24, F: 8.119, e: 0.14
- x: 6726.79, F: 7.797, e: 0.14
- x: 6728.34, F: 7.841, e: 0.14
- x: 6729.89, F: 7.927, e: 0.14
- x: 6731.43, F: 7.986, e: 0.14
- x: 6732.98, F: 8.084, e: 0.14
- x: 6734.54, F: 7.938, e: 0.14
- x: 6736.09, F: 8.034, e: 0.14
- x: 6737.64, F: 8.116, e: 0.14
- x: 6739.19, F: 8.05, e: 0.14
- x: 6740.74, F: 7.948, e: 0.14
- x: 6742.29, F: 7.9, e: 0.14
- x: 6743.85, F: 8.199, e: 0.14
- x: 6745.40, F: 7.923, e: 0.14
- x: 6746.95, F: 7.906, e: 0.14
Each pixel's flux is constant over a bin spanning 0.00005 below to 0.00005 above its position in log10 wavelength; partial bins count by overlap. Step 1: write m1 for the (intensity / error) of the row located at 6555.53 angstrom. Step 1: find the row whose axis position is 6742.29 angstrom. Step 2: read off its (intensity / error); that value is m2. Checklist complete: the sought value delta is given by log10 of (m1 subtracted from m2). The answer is 1.18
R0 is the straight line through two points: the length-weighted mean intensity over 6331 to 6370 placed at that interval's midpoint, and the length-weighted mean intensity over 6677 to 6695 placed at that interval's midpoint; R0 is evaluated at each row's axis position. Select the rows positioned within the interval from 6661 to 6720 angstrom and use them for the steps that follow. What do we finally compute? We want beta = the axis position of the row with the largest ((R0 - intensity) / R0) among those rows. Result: 6695.88 angstrom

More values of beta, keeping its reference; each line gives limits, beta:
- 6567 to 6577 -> 6567.61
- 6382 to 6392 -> 6384.22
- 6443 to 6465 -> 6443.29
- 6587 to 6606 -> 6588.82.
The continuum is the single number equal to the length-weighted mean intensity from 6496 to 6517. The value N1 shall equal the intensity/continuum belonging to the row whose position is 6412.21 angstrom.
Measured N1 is 0.99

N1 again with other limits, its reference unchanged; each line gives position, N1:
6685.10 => 0.97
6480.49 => 1.03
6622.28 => 0.96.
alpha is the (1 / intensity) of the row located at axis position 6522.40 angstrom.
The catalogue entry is 0.120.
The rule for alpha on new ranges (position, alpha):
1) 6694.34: 0.125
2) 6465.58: 0.120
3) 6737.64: 0.123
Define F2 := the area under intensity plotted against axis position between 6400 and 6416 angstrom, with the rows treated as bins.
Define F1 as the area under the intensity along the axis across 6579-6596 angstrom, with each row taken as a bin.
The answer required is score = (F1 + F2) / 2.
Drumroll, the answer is 136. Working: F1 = 137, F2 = 136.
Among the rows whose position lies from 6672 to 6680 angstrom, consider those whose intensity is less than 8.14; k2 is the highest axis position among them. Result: 6678.94 angstrom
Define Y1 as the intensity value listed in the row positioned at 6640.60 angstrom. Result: 7.997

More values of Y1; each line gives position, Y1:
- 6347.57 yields 8.861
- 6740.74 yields 7.948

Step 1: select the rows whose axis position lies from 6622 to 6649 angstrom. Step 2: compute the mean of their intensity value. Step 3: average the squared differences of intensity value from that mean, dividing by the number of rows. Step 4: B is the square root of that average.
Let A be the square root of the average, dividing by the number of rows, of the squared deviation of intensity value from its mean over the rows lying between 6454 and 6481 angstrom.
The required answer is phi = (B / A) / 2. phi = 0.4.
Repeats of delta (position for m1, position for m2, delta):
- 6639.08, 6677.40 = 0.61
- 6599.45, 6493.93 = 0.33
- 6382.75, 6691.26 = 0.14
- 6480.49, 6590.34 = 0.28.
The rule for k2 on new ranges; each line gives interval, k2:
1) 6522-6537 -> 6535.93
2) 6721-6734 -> 6732.98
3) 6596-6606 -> 6605.53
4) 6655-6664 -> 6663.58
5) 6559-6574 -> 6573.67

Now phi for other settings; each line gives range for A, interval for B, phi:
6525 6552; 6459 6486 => 0.6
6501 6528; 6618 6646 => 0.5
